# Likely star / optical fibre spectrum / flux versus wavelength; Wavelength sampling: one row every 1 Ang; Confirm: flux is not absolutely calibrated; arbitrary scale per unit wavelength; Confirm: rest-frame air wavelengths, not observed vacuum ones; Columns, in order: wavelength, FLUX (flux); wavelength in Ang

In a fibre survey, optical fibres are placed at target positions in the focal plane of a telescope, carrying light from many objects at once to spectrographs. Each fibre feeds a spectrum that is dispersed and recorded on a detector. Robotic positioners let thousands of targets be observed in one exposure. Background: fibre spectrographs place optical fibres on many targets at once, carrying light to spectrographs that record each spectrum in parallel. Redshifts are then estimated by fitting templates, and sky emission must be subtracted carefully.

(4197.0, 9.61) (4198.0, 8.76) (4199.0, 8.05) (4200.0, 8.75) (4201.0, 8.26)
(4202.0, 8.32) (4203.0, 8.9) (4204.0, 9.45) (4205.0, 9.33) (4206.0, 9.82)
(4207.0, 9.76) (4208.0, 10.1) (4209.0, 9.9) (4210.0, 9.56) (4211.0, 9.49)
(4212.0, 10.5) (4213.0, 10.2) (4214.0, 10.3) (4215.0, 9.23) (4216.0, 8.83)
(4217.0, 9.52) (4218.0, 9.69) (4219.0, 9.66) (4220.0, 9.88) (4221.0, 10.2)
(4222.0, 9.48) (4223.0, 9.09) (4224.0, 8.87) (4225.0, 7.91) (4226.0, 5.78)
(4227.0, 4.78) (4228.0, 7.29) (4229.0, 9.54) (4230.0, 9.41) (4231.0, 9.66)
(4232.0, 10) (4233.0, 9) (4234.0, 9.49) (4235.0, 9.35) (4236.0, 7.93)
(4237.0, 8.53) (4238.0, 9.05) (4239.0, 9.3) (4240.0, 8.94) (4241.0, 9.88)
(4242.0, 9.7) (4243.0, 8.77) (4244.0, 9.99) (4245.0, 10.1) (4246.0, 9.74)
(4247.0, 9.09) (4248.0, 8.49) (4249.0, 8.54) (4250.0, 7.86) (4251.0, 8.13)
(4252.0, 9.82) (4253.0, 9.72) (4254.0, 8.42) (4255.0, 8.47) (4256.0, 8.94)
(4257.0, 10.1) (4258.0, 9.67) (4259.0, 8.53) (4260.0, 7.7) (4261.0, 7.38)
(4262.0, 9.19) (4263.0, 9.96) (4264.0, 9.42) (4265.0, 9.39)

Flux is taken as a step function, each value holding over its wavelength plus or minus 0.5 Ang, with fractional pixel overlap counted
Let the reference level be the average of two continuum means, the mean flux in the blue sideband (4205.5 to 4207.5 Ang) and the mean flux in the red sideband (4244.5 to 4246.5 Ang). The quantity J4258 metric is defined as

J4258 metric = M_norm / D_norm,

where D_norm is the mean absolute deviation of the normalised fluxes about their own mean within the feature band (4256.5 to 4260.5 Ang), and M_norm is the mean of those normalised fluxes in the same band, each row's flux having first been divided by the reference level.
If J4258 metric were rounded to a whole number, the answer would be 10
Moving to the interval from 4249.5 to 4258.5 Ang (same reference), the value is 12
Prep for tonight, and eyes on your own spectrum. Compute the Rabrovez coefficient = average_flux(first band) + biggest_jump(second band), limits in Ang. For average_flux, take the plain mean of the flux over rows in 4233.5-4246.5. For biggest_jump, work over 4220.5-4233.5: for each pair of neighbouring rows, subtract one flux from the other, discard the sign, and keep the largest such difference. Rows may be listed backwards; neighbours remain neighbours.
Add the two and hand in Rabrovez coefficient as 11.8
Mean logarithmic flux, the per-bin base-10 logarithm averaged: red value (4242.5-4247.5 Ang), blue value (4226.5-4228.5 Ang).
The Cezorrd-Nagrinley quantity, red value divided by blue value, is 1.27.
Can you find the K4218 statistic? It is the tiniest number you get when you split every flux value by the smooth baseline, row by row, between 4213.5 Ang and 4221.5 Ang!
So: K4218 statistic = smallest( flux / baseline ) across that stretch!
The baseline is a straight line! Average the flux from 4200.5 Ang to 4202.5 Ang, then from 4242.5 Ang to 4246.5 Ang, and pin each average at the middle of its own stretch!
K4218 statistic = 1.01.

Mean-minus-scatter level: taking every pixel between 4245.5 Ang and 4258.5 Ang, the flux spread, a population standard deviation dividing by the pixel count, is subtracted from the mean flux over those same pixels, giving 8.3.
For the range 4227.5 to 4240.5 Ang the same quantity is 8.3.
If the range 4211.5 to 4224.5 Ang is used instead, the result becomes 9.1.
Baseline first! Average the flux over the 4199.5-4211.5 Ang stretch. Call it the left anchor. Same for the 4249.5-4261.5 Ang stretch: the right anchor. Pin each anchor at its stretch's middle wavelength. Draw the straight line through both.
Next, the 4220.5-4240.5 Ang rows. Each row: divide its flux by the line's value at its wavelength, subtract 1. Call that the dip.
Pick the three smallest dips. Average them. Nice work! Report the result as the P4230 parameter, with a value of -0.34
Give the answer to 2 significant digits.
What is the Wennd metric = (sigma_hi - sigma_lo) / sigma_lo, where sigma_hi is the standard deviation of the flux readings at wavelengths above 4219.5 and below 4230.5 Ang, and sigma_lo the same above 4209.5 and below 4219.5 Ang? 2.5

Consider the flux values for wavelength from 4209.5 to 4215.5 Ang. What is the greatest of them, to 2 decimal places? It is 10.50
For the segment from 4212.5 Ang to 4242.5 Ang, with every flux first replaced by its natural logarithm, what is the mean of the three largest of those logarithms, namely 2.33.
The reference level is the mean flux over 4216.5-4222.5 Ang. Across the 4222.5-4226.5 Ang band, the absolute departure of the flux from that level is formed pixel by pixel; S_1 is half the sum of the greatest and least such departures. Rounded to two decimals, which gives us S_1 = 2.30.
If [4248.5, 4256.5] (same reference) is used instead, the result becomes 0.95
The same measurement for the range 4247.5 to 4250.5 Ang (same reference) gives 1.54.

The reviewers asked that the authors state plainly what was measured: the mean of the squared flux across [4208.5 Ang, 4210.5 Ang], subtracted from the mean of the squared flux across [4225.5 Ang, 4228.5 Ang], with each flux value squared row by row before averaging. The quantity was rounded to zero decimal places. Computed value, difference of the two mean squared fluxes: -58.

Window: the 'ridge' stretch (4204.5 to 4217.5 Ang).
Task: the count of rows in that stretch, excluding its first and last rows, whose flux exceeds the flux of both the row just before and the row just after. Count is 4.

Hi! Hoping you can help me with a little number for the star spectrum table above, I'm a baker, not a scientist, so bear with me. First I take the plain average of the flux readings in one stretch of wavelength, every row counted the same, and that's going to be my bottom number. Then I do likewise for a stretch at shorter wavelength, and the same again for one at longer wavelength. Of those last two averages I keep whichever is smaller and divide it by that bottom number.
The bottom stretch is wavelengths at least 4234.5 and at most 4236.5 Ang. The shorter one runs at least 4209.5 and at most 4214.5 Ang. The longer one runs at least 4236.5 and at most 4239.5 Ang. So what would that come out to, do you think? 1.04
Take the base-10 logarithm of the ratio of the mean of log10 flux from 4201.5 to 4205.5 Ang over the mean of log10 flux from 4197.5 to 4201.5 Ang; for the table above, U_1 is 0.012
